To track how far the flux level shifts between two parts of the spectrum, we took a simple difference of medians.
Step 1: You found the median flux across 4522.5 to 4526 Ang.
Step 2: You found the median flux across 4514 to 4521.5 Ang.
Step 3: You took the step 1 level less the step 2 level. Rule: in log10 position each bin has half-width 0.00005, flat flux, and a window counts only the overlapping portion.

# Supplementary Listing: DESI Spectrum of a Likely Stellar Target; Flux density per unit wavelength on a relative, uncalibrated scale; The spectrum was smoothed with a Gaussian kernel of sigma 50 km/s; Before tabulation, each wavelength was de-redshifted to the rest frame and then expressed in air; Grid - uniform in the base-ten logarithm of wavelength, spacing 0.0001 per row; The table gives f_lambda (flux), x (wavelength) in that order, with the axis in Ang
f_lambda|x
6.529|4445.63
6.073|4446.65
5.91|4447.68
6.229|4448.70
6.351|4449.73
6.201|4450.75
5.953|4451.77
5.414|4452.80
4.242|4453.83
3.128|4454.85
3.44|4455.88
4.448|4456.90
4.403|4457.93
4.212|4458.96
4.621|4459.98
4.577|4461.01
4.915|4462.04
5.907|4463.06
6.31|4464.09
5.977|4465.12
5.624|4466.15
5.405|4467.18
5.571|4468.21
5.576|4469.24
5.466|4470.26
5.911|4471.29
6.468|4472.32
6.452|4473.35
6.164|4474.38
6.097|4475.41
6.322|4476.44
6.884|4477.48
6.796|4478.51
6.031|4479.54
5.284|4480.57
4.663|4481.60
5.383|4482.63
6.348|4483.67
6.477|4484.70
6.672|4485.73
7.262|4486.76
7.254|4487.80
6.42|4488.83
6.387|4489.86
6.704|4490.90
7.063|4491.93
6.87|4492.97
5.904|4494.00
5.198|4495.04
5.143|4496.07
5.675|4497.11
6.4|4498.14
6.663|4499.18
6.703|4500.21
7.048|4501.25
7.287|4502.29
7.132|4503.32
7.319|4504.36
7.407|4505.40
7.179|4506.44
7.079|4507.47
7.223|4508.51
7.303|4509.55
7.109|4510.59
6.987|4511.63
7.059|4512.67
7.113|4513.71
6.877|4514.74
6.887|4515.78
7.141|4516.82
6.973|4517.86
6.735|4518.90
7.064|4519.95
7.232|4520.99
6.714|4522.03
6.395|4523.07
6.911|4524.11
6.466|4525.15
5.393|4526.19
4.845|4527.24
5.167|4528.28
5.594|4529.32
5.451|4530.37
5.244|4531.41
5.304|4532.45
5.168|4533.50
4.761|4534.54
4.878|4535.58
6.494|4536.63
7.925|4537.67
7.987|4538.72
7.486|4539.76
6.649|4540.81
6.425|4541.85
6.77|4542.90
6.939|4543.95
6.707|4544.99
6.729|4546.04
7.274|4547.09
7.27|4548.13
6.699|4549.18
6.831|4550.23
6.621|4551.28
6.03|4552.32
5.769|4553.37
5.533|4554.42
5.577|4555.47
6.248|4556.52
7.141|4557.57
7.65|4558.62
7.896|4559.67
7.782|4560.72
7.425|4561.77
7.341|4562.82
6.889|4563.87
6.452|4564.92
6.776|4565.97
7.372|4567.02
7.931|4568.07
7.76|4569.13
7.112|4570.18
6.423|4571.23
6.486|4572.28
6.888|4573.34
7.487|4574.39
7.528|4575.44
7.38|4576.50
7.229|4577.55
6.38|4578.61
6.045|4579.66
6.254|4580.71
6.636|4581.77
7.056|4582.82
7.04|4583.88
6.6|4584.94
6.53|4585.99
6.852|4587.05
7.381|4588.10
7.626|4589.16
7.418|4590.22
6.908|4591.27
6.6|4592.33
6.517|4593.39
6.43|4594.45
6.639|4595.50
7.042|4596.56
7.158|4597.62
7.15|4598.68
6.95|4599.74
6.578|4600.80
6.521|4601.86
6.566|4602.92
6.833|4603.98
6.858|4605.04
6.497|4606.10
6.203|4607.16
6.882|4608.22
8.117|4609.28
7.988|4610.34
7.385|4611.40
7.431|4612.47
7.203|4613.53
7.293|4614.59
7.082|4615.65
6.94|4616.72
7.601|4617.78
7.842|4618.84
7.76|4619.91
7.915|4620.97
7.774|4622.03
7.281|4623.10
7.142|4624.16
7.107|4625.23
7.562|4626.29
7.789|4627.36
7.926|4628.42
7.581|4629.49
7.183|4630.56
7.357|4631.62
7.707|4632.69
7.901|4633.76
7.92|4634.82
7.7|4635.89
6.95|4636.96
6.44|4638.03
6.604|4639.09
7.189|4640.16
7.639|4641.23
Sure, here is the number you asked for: -0.5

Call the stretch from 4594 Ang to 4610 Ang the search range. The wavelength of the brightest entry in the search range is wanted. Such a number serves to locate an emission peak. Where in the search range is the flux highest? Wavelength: 4609.28 Ang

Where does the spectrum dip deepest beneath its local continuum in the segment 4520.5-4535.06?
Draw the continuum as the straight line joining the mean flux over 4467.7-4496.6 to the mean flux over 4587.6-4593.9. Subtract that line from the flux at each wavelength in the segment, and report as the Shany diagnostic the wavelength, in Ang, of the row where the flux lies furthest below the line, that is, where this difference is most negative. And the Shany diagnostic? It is 4534.54 Ang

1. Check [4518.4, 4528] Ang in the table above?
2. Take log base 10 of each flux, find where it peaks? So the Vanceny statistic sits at 4520.99 Ang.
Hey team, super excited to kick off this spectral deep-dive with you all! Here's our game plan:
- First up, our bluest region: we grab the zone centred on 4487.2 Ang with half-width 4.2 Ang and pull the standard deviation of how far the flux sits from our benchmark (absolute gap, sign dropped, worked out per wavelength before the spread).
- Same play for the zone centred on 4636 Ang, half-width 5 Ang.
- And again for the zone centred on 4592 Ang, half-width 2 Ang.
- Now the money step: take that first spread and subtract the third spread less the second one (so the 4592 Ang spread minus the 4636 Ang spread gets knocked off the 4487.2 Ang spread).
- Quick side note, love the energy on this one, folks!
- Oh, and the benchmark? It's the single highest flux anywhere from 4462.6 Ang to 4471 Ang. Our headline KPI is 0.52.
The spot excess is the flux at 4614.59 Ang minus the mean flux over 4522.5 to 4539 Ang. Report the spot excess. 1.4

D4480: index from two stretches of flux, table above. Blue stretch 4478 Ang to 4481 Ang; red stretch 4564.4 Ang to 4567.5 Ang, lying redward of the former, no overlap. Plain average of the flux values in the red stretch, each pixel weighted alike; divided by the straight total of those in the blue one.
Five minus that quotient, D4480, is 4.62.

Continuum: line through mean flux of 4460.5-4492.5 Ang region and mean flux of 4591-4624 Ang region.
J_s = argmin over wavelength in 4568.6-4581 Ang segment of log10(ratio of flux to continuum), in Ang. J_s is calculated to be 4579.66 Ang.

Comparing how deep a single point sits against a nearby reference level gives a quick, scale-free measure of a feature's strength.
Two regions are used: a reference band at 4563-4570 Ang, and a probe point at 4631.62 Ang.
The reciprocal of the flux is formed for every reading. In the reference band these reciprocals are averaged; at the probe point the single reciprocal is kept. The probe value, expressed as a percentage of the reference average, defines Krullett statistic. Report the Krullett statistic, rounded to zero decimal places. 97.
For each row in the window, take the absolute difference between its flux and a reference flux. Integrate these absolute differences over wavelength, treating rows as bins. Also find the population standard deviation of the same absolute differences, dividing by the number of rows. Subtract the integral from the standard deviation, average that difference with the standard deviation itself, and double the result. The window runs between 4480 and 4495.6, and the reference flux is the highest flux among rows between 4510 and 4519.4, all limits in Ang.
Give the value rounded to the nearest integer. -13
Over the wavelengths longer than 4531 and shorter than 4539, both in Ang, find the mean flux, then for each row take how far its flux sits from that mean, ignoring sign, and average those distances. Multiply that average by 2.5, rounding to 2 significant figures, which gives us 2.8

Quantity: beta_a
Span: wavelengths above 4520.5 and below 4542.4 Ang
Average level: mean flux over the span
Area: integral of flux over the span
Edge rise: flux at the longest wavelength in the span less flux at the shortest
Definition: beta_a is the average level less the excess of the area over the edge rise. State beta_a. -129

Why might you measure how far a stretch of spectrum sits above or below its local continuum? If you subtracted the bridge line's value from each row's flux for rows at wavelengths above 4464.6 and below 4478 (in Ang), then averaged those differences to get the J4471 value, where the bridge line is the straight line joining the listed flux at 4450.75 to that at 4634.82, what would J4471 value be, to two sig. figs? -0.40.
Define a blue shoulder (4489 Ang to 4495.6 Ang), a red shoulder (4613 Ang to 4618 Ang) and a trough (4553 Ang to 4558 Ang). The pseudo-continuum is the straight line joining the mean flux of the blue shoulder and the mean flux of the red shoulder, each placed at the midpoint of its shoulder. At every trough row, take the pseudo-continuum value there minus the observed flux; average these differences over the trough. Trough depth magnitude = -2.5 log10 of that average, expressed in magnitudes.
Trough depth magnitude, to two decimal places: 0.32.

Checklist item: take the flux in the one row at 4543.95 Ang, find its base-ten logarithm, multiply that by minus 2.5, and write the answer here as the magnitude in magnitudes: -2.10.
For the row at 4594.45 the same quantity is -2.02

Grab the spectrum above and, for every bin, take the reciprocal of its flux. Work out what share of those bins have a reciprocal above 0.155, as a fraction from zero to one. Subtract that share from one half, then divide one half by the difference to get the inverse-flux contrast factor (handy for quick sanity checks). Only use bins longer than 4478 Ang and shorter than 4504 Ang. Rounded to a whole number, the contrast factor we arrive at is 25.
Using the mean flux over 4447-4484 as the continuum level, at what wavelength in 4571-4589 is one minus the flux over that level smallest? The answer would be 4575.44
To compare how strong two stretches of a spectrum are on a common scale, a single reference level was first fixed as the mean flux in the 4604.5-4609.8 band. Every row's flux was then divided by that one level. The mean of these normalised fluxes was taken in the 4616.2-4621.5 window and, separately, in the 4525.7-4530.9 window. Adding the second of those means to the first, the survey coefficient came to 1.87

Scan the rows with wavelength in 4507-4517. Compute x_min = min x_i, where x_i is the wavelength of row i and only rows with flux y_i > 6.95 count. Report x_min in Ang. 4507.47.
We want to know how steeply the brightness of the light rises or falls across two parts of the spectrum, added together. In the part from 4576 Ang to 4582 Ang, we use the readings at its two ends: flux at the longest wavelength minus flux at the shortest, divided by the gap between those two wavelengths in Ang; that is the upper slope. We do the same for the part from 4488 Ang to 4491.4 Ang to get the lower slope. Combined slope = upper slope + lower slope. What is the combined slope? 0.0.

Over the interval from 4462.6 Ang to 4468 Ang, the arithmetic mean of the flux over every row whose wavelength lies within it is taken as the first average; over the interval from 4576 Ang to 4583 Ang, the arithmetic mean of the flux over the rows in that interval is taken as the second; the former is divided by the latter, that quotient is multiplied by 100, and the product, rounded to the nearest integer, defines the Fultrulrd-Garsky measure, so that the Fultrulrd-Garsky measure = 87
